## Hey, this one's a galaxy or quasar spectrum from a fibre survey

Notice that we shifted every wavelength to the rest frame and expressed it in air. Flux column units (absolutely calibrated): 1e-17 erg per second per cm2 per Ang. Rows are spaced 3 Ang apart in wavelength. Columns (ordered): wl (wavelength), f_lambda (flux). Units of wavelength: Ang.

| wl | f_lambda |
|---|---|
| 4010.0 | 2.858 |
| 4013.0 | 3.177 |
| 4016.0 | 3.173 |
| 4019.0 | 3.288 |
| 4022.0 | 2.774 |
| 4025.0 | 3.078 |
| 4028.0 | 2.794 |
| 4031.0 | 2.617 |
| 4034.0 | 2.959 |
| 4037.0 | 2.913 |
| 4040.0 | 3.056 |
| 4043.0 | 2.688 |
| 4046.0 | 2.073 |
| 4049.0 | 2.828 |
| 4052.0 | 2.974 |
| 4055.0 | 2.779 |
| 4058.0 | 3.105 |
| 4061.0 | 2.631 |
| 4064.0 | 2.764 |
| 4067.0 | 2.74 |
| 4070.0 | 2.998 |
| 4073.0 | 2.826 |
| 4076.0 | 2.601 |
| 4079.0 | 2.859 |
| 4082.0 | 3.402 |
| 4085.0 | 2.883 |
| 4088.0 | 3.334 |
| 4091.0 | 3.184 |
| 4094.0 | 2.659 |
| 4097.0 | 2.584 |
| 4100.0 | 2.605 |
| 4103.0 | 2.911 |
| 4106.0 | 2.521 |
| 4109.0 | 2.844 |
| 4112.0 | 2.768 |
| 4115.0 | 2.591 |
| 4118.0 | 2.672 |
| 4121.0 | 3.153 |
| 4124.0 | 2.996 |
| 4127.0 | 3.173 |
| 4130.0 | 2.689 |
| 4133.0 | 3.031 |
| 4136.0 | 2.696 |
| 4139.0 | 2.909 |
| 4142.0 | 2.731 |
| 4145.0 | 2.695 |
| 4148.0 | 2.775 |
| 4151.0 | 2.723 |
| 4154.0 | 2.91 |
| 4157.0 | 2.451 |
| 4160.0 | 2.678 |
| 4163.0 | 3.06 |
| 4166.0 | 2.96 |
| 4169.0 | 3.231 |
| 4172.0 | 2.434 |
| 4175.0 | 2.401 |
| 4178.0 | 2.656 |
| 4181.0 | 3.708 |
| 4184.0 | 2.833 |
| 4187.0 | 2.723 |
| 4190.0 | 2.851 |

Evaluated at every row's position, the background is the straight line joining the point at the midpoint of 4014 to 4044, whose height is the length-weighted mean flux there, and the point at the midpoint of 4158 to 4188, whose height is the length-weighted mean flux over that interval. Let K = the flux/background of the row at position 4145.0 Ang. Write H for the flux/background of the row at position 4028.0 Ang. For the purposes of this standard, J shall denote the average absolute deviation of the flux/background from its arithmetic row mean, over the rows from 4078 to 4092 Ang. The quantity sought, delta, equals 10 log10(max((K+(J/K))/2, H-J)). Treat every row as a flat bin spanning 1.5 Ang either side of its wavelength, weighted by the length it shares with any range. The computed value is -0.6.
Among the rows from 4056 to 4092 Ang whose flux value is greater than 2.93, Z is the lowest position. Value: 4058.0 Ang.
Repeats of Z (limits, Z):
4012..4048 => 4013.0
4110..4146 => 4121.0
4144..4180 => 4163.0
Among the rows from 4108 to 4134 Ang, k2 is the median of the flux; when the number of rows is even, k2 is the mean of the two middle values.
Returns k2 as 2.84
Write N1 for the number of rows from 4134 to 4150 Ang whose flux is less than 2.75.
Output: 3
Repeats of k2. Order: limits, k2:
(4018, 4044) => 2.91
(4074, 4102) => 2.86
